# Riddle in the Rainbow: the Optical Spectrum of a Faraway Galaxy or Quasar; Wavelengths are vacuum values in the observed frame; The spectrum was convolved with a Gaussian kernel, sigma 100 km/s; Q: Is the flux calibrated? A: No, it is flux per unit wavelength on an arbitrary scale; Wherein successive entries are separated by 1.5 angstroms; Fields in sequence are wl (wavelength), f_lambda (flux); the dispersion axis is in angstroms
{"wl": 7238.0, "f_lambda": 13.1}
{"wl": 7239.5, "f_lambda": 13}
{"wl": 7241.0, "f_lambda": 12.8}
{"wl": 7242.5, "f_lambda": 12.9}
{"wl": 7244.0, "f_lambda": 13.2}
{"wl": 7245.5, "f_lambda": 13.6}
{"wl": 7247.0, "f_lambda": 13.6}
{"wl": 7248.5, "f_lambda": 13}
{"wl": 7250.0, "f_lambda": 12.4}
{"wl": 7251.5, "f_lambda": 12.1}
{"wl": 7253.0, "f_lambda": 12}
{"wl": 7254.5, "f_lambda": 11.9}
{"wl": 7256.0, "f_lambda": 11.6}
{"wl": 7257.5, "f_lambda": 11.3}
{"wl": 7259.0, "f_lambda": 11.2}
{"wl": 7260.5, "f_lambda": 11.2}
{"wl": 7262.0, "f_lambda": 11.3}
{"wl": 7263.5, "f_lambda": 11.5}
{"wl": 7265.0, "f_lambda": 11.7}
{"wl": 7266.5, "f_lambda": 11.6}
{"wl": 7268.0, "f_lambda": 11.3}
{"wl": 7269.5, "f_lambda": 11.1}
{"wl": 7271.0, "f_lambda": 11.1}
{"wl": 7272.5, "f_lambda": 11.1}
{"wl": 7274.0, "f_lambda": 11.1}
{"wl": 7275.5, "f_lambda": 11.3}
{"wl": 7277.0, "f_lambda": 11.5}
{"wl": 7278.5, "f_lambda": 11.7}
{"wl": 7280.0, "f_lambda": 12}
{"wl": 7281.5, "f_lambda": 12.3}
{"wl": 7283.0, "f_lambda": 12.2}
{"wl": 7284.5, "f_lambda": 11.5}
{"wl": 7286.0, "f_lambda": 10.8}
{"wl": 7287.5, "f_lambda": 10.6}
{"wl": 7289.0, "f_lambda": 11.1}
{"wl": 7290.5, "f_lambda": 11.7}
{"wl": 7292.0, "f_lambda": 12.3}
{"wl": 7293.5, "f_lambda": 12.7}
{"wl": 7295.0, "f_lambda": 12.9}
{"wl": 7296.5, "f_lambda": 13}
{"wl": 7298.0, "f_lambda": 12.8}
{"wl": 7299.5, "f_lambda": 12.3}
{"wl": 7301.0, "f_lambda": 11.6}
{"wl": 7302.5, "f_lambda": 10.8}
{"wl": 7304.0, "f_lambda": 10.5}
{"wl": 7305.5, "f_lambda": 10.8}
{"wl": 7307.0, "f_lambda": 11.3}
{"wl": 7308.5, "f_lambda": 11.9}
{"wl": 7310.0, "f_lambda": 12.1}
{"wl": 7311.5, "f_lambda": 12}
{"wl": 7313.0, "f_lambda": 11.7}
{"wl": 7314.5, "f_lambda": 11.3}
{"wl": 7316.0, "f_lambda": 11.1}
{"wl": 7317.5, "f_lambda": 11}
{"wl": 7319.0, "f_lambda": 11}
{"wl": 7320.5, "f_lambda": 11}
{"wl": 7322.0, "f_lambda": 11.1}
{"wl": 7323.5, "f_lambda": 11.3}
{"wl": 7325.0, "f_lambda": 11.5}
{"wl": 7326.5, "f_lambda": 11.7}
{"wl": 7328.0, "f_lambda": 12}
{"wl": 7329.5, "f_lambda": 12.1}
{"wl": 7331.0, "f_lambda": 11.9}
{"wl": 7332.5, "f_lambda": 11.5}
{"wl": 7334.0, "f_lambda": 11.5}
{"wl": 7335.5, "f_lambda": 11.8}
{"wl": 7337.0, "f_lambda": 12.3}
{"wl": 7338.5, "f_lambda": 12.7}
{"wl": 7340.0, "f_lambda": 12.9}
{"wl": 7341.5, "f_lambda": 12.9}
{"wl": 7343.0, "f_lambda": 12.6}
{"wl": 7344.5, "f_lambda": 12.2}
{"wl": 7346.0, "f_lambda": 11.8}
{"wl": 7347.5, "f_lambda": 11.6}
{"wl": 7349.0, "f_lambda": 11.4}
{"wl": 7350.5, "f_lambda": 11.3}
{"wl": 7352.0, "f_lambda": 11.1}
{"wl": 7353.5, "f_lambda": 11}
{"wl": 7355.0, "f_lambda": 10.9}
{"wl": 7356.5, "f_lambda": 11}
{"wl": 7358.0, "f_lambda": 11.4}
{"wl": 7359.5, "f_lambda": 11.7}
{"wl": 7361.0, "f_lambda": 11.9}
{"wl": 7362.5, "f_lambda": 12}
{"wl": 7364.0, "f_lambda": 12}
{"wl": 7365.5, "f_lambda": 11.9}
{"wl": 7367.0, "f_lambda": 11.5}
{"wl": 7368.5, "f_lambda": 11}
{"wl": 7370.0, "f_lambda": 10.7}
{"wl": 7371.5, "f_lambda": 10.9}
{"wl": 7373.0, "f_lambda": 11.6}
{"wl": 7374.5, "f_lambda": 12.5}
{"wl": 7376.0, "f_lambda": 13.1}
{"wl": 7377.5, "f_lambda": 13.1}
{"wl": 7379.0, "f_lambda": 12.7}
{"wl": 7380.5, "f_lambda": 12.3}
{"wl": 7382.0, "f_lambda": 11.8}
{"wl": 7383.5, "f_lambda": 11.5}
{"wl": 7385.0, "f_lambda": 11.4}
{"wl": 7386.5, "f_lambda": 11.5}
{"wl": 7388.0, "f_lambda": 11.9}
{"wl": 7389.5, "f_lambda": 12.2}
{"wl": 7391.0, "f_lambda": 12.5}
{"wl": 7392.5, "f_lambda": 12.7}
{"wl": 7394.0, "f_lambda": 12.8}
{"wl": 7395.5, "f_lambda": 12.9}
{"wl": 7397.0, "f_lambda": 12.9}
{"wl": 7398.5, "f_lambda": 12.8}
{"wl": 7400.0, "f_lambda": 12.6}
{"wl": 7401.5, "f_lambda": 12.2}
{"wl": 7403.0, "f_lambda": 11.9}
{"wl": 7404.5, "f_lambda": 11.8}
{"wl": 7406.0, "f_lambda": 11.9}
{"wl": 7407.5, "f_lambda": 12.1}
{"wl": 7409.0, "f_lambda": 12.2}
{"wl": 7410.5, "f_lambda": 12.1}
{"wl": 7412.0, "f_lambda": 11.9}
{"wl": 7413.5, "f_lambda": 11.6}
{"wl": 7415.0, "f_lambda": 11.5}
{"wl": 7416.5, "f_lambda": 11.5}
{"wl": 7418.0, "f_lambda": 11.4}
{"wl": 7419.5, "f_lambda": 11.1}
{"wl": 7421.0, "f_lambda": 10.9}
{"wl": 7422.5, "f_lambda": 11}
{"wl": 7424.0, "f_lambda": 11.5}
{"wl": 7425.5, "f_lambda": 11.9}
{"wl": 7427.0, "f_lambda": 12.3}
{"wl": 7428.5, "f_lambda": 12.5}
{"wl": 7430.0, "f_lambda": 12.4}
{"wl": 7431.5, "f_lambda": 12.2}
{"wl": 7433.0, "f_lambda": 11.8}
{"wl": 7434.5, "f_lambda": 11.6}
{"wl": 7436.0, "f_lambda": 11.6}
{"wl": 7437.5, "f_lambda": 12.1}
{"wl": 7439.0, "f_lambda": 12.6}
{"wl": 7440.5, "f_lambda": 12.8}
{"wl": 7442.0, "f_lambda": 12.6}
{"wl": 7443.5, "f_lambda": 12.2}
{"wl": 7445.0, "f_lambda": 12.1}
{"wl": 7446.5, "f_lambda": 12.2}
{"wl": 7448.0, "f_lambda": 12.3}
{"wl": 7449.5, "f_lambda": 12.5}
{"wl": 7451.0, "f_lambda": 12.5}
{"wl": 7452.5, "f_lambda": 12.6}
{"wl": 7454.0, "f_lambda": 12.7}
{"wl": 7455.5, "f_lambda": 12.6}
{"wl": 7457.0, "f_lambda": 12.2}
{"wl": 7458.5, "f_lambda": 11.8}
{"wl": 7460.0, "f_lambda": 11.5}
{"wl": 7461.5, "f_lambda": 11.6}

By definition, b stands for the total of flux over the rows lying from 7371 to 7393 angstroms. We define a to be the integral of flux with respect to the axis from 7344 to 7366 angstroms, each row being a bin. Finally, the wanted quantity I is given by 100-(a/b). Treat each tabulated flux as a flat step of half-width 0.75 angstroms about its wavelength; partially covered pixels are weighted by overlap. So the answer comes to 98.6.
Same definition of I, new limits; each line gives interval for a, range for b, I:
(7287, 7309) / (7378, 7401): 98.6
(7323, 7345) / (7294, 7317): 98.5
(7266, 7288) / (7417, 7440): 98.6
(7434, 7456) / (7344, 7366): 98.4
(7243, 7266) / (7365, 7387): 98.4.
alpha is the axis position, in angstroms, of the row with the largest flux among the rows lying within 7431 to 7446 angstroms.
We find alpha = 7440.5 angstroms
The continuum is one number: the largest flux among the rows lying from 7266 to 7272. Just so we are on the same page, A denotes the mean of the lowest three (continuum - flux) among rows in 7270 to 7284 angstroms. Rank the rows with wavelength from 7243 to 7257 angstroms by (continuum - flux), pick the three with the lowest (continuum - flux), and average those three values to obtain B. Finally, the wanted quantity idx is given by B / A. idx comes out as 3.29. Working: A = -0.57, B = -1.9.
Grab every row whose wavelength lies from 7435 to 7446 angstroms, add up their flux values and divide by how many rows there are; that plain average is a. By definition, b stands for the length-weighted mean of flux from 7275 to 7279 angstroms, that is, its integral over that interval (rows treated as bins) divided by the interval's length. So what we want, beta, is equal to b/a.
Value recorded 0.94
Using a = 12.3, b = 11.5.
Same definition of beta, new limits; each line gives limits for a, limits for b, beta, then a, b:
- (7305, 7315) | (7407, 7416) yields 1.03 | 11.6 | 11.9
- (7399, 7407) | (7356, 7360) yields 0.94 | 12.1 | 11.4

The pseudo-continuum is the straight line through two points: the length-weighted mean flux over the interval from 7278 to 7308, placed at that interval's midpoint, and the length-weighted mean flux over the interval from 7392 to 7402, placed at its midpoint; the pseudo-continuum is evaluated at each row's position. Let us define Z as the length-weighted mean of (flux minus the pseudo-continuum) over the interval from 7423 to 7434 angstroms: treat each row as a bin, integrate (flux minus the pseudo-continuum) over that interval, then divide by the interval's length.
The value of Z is -1.0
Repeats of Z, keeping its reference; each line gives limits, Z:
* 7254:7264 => 0.0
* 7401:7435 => -1.1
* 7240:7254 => 1.5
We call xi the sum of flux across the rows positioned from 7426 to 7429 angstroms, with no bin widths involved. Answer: 24.8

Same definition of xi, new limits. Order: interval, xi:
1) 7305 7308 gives 22.1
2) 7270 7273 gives 22.2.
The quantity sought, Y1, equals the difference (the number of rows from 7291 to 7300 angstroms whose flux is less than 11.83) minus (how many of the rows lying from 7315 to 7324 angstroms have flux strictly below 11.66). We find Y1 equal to -6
